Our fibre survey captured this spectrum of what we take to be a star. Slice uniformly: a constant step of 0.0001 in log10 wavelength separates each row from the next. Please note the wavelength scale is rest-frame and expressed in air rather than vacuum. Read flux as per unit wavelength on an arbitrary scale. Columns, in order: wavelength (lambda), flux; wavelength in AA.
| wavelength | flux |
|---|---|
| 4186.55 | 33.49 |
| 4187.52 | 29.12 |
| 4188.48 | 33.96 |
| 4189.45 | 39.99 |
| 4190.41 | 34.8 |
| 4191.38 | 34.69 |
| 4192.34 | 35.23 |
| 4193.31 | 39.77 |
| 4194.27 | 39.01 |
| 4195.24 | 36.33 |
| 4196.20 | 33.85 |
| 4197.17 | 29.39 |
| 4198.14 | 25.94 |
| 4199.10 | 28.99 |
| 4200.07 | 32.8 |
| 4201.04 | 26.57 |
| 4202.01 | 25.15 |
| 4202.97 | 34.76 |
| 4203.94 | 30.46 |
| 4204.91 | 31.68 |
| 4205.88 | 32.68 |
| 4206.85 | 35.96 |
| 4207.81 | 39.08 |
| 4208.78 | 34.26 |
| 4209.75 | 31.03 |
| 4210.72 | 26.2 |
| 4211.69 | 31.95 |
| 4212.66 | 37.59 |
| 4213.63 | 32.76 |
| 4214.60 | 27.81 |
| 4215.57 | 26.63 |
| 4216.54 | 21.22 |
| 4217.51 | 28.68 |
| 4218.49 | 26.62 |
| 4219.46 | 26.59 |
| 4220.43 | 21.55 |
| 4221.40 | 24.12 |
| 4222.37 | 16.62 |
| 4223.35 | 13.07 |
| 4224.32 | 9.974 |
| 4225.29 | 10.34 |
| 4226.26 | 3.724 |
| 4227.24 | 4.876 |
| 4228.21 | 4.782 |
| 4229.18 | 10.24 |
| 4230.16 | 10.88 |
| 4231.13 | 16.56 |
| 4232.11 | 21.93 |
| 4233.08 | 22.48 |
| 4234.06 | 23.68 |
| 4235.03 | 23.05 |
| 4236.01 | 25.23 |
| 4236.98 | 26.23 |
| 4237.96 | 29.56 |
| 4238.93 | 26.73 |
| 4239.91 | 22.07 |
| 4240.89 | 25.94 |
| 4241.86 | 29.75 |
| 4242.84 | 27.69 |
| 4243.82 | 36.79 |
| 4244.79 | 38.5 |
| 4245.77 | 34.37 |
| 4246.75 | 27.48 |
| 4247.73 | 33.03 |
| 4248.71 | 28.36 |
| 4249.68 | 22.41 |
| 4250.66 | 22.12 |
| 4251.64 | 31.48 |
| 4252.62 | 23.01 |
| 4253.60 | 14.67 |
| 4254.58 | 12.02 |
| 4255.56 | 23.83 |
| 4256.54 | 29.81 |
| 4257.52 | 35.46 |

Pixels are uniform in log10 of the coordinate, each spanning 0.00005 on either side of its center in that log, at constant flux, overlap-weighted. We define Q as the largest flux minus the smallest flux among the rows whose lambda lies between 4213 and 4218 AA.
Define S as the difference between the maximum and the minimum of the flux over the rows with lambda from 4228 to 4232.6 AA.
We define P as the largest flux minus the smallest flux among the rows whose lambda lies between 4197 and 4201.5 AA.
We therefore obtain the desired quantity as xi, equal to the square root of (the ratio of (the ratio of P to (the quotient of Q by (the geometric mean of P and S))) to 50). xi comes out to 0.36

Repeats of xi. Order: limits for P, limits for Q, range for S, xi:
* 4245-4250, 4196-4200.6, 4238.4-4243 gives 0.54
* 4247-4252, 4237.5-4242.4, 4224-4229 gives 0.49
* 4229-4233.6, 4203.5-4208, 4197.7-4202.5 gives 0.52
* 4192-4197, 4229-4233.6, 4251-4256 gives 0.32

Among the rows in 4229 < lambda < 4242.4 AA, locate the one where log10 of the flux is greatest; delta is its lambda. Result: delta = 4241.86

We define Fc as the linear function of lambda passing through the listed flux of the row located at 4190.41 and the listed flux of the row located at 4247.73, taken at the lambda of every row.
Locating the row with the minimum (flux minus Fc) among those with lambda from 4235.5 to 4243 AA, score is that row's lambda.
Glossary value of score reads 4239.91 AA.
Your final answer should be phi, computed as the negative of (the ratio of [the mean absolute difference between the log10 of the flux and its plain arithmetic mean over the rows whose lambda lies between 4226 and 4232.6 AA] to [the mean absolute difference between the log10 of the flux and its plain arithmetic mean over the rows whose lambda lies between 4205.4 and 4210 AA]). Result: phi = -8.6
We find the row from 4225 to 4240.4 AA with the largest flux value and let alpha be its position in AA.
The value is 4237.96 AA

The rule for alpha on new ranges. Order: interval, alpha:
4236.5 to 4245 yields 4244.79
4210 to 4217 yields 4212.66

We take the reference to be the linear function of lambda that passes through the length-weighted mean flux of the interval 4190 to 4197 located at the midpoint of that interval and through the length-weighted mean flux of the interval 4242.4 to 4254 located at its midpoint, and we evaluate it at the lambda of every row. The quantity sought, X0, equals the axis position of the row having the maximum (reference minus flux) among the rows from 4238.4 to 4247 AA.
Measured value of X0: 4239.91 AA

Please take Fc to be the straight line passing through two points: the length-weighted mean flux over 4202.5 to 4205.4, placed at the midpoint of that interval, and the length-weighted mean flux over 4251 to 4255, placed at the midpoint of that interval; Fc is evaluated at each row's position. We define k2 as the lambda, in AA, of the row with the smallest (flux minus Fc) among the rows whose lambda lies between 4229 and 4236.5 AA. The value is 4229.18 AA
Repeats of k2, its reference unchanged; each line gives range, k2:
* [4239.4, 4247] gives 4239.91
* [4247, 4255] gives 4254.58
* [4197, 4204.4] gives 4198.14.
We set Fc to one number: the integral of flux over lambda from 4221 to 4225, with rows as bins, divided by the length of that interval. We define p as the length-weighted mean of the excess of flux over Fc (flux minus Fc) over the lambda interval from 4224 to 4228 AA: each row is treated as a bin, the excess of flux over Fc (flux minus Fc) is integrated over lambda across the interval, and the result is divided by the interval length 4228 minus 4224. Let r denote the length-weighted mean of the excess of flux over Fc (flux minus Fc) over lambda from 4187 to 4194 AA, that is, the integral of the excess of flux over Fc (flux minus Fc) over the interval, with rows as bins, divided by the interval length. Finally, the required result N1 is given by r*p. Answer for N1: -171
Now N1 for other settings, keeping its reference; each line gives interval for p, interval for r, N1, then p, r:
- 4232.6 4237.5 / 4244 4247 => 163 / 9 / 19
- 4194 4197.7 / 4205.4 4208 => 378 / 19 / 20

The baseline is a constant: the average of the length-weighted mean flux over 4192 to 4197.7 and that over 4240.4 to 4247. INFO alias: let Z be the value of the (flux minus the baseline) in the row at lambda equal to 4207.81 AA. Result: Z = 5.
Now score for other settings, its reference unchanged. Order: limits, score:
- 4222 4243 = 4226.26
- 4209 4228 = 4226.26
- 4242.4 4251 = 4250.66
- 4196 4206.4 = 4202.01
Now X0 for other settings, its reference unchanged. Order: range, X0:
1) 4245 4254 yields 4253.60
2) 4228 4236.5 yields 4228.21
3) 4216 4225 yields 4224.32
